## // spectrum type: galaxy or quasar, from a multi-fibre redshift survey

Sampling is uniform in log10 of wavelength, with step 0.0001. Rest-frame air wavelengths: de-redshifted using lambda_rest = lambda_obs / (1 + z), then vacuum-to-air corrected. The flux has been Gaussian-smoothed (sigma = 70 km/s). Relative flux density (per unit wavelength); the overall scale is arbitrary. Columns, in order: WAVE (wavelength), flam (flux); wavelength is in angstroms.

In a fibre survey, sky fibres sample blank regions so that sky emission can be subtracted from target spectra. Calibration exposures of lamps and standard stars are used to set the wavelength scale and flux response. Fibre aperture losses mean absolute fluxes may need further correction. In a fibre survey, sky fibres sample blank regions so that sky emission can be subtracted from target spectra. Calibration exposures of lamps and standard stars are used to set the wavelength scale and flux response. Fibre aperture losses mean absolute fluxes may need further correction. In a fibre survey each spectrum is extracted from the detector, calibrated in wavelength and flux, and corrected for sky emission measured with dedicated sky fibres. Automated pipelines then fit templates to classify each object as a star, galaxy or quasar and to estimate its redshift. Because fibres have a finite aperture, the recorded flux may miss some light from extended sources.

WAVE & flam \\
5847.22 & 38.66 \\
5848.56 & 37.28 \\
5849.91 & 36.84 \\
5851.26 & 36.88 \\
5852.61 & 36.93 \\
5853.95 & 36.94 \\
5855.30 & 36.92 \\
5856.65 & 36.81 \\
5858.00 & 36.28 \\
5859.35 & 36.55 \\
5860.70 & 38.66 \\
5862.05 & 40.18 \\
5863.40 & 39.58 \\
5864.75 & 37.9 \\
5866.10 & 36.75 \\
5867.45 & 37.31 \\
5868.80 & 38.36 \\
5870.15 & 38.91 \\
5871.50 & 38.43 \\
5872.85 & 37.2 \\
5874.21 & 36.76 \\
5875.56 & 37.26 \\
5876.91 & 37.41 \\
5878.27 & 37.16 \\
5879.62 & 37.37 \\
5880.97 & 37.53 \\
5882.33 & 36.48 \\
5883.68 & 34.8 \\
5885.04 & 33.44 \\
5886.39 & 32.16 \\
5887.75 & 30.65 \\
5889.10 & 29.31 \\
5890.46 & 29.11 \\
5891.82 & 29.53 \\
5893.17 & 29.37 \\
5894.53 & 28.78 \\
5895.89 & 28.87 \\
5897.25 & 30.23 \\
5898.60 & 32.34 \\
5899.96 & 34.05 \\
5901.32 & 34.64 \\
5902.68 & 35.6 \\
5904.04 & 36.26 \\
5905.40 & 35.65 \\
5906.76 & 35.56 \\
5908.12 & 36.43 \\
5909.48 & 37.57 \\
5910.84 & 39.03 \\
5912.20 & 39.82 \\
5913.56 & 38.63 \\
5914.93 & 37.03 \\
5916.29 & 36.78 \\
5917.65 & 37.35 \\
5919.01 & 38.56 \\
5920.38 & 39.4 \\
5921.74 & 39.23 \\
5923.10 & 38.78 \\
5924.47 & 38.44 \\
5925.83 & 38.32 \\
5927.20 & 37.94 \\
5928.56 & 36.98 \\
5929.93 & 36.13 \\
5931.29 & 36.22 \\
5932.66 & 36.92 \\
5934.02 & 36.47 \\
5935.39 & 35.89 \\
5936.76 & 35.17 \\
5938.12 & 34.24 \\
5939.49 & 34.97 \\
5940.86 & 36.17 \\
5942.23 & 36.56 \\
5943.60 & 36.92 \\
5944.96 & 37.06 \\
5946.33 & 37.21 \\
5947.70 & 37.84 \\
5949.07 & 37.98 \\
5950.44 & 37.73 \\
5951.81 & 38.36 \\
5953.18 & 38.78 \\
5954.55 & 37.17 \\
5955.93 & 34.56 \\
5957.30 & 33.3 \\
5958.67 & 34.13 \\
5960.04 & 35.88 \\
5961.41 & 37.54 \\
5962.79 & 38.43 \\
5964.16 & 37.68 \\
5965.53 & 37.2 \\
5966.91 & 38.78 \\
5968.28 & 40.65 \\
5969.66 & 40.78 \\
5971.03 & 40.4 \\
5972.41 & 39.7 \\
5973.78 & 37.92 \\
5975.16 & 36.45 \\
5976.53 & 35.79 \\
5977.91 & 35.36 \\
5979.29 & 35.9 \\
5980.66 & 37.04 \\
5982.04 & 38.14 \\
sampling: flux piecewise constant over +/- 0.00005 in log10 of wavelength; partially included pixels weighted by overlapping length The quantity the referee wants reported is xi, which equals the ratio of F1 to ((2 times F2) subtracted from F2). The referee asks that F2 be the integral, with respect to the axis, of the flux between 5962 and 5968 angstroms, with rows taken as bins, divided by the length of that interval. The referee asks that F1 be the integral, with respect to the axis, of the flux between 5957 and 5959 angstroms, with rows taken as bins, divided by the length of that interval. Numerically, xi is -0.88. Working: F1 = 33.8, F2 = 38.2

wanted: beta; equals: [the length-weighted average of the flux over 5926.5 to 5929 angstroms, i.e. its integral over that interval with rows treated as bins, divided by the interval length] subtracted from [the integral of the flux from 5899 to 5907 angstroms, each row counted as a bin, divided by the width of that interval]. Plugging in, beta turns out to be -2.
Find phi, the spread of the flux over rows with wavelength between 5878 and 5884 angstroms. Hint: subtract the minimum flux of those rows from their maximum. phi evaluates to 2.7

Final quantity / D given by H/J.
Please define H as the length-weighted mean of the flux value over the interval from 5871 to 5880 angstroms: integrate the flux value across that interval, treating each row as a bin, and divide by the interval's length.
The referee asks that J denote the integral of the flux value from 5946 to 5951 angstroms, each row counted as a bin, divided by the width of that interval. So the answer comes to 0.990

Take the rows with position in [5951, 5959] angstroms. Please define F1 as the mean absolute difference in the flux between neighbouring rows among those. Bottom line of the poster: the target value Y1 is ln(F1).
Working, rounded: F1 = 1.35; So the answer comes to 0.30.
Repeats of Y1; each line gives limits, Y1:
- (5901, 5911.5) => -0.19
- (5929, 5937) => -0.68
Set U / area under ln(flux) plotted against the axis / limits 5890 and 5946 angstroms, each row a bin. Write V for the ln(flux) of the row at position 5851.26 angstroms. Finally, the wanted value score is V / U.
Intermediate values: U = 200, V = 3.61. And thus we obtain 0.018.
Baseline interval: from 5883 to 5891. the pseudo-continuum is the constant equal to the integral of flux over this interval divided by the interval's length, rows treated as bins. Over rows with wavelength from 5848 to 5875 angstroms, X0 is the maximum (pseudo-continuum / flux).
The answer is 0.87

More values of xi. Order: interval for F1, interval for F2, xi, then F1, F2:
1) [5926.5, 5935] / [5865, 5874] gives -0.97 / 36.7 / 37.8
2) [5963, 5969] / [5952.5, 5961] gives -1.08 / 38.6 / 35.7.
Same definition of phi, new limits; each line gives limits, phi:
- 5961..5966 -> 1.2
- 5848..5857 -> 0.5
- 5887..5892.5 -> 1.5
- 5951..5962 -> 5.5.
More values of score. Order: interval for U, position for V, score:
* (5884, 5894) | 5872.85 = 0.106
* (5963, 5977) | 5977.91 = 0.070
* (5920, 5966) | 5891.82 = 0.020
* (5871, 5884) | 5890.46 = 0.072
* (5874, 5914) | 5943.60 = 0.026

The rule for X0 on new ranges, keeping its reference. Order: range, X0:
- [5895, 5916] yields 1.10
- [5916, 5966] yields 0.95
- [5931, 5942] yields 0.92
